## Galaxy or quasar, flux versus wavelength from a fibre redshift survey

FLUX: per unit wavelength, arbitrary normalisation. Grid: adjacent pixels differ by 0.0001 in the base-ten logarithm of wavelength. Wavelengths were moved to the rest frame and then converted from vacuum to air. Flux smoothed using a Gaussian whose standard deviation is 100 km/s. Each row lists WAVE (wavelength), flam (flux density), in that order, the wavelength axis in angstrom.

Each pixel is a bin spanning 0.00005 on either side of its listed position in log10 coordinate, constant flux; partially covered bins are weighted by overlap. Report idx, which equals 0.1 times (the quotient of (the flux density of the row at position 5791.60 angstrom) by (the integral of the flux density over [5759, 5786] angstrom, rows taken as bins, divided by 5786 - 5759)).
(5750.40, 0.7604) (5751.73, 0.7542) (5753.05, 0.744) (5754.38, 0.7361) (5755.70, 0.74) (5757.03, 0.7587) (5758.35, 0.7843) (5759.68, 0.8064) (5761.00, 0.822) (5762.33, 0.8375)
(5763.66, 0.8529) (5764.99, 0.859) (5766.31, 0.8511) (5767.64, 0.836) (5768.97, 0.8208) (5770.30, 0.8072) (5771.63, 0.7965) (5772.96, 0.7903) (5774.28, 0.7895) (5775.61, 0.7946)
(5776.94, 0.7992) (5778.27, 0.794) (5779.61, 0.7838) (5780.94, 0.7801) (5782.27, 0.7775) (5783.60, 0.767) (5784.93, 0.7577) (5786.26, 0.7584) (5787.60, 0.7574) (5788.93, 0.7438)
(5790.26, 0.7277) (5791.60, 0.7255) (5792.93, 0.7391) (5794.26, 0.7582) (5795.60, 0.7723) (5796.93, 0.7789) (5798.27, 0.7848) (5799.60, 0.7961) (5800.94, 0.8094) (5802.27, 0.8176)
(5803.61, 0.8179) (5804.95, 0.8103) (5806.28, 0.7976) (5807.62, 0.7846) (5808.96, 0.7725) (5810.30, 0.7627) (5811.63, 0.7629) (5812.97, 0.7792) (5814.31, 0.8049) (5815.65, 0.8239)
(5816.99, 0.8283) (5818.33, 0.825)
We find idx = 0.090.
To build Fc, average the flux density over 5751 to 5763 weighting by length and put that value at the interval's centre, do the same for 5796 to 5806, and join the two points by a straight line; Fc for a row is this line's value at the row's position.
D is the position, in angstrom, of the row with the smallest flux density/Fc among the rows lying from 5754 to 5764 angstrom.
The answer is 5754.38 angstrom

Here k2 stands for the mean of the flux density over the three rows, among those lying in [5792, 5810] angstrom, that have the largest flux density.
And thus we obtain 0.815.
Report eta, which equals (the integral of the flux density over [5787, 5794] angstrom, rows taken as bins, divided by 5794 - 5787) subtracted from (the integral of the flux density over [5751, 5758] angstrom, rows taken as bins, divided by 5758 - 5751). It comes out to 0.008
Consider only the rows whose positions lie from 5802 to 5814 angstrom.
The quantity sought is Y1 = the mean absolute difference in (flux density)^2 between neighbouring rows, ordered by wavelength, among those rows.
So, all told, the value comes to 0.014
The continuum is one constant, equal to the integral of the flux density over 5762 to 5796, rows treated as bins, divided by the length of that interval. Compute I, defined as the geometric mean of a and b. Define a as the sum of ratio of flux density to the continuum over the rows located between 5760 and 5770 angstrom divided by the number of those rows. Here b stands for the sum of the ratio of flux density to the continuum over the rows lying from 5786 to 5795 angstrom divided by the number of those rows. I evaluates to 1.00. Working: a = 1.07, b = 0.95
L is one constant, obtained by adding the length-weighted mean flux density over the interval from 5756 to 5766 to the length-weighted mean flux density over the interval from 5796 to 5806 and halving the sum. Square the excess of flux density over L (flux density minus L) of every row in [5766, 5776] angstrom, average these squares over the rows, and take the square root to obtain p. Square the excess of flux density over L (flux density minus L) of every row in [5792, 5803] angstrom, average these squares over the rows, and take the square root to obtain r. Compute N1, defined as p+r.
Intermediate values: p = 0.022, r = 0.036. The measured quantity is 0.058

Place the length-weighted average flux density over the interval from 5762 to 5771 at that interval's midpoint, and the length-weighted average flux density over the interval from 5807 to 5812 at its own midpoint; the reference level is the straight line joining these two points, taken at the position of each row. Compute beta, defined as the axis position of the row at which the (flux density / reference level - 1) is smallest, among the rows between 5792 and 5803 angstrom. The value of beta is 5792.93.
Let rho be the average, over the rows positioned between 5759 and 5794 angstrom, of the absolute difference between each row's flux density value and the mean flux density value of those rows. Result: 0.030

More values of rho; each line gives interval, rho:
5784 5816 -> 0.024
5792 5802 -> 0.018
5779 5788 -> 0.010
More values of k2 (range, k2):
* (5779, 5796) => 0.780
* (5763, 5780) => 0.854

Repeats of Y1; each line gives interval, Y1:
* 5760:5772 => 0.021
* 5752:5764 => 0.025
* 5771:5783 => 0.008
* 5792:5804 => 0.015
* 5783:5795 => 0.014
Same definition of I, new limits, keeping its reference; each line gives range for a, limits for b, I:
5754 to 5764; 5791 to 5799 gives 0.99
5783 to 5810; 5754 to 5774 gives 1.00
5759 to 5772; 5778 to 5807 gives 1.02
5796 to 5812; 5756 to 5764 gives 1.02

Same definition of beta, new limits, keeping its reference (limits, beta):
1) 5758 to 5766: 5758.35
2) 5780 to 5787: 5784.93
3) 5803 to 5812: 5810.30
